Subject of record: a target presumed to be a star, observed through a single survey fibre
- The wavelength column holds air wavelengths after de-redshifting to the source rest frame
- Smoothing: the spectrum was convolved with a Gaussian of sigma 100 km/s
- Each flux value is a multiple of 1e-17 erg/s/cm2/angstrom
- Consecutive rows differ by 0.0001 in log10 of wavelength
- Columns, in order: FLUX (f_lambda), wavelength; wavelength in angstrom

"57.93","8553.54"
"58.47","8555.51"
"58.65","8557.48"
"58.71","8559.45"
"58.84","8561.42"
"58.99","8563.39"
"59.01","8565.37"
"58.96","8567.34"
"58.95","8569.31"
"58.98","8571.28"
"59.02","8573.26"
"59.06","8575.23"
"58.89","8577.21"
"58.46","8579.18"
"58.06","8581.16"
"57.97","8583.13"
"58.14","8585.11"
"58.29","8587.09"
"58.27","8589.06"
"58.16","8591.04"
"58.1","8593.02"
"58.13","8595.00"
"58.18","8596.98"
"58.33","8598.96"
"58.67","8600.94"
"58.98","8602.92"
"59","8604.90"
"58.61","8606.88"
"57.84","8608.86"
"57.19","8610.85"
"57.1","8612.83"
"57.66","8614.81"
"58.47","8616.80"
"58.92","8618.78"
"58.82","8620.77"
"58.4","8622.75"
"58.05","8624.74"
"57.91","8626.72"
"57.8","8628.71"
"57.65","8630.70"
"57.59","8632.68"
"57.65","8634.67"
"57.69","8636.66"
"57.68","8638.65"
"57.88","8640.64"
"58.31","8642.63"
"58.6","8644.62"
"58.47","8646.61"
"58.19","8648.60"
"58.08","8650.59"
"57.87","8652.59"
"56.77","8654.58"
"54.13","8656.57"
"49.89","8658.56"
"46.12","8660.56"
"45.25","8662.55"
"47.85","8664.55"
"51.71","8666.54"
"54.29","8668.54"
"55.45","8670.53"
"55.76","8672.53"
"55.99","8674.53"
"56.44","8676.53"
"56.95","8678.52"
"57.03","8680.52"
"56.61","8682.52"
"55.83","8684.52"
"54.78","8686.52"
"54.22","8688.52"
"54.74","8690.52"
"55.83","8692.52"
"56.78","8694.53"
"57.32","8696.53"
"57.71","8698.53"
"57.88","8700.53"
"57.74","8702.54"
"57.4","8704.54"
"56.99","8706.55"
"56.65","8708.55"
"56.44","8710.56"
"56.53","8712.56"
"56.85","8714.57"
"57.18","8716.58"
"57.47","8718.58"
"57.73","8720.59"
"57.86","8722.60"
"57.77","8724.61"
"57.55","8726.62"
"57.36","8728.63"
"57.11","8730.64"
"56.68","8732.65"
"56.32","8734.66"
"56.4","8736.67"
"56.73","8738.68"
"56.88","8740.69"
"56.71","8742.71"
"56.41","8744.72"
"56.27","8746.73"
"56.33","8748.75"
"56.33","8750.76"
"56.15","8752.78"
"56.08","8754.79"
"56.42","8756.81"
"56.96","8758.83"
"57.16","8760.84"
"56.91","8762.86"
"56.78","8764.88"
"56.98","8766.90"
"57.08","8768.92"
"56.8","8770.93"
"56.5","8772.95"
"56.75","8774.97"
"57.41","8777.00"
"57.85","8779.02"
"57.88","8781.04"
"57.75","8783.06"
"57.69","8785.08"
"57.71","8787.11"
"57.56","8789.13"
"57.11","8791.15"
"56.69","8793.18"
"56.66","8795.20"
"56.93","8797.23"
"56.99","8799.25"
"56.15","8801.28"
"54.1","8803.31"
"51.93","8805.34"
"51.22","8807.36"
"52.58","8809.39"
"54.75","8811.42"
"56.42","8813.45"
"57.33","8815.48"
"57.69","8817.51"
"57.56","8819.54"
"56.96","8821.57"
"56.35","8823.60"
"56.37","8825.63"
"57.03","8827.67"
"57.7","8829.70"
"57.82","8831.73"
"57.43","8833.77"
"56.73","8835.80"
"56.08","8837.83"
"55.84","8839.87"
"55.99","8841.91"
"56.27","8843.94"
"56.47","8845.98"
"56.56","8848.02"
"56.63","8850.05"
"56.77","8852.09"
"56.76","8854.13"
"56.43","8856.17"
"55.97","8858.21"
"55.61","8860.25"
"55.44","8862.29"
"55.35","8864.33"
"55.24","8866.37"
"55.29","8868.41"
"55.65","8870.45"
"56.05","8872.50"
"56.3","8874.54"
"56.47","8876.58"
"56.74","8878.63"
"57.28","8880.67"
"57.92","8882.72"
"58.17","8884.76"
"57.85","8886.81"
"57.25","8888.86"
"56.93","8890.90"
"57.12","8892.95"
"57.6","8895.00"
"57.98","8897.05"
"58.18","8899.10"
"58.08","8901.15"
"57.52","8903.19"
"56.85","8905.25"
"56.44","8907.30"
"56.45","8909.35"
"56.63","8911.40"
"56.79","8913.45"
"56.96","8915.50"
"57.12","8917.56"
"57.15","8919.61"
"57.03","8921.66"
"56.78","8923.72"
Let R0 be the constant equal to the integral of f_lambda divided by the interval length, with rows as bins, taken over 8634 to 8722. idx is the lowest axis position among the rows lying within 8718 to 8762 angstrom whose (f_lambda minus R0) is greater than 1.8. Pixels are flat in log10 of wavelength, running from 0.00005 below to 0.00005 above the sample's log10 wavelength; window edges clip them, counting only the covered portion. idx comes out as 8720.59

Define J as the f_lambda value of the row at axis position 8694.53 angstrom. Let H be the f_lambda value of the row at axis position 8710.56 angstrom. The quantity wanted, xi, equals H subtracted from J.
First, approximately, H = 56.44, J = 56.78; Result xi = 0.3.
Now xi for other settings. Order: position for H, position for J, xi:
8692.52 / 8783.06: 1.9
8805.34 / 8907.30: 4.5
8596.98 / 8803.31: -4.1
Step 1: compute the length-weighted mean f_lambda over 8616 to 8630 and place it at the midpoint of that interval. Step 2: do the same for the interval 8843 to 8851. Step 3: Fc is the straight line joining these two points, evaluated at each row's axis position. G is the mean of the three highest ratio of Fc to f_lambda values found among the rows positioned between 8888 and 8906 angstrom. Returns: 0.98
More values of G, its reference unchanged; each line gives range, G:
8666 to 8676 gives 1.08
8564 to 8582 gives 1.00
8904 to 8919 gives 0.99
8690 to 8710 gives 1.04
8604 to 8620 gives 1.02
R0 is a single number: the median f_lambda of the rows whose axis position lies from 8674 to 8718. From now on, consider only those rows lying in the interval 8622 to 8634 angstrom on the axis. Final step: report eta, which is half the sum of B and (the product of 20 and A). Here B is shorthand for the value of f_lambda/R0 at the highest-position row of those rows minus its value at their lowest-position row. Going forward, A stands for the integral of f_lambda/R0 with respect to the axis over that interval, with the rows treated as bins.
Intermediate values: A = 12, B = -0.014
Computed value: 122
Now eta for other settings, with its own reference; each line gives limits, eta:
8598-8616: 185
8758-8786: 282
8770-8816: 456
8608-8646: 388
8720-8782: 622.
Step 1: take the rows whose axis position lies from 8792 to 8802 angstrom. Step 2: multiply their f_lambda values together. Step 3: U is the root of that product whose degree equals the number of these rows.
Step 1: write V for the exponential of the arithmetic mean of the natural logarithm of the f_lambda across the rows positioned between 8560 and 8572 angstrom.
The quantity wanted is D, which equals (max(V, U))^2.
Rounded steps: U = 56.7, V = 59.0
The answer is 3476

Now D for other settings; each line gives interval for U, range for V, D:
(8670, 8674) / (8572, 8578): 3480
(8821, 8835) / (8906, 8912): 3259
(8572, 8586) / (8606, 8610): 3424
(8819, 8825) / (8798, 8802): 3244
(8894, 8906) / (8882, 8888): 3362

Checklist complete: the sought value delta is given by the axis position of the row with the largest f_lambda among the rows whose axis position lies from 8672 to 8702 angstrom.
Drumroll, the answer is 8700.53 angstrom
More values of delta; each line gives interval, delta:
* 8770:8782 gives 8781.04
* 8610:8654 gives 8618.78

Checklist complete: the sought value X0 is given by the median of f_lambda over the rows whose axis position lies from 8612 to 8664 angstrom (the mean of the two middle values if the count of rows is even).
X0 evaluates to 57.8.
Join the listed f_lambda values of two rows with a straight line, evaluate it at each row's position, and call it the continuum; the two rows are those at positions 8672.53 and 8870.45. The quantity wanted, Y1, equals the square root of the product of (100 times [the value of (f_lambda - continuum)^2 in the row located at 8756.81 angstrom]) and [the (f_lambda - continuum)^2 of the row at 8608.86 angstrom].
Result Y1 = 14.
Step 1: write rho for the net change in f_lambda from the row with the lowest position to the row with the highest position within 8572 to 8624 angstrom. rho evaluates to -0.6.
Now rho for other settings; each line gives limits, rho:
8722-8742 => -1.0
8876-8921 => 0.7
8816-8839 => -1.6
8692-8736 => 0.5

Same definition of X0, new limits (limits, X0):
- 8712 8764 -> 56.8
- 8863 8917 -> 56.9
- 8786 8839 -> 56.8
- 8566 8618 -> 58.3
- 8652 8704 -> 55.8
